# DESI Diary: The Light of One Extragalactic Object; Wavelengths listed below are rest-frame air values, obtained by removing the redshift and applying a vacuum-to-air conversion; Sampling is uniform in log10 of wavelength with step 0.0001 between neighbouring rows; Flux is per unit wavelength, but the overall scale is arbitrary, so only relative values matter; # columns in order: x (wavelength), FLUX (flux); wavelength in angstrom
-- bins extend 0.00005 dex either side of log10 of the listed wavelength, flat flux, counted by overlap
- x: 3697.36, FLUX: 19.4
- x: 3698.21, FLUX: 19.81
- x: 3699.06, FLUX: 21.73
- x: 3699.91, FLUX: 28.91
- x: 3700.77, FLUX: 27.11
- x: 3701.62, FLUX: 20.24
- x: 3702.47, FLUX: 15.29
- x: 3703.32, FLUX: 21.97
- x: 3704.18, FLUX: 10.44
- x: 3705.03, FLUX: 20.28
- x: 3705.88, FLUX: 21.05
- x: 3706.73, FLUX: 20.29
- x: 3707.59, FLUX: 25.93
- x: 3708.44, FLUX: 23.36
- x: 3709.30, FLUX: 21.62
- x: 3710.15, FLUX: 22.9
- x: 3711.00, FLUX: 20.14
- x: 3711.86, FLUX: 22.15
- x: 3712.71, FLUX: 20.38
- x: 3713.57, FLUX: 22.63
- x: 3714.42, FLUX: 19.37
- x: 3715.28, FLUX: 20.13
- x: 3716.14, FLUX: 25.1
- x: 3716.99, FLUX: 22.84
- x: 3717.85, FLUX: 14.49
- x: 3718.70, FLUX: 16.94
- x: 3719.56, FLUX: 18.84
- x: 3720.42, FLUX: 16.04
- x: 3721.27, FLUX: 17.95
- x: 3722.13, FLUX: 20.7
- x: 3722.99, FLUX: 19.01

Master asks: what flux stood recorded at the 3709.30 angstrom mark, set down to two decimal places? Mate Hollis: 21.62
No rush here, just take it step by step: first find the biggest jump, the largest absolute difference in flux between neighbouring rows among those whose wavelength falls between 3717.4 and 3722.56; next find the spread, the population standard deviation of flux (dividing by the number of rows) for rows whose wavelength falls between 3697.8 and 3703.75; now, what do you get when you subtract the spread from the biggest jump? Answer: -1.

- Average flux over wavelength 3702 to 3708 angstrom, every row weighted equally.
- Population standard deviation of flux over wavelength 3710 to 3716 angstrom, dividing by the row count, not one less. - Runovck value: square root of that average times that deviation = 5.0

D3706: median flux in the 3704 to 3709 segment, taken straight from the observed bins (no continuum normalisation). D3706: 20.7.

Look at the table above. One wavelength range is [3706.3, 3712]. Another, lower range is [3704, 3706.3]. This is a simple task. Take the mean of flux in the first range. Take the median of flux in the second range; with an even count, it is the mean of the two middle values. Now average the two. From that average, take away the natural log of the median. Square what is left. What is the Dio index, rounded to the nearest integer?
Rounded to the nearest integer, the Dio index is 335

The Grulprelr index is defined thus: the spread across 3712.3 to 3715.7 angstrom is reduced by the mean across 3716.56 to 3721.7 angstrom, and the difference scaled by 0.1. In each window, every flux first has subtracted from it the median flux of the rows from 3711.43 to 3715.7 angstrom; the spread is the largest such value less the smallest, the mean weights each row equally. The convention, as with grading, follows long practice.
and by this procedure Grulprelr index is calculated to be 0.58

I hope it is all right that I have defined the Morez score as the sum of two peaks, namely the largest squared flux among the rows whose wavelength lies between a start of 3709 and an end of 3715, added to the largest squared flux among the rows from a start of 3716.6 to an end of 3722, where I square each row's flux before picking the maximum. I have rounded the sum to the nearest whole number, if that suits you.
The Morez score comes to 1046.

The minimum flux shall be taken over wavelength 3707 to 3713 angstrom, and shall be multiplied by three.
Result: 60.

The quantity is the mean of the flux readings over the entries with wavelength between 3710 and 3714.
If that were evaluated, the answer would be 22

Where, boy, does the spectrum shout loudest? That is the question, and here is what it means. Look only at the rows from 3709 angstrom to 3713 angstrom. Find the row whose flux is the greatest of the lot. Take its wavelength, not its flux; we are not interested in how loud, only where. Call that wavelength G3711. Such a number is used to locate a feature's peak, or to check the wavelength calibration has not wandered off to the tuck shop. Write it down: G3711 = 3710.15 angstrom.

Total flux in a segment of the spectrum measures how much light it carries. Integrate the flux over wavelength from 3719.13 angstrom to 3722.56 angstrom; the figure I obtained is 63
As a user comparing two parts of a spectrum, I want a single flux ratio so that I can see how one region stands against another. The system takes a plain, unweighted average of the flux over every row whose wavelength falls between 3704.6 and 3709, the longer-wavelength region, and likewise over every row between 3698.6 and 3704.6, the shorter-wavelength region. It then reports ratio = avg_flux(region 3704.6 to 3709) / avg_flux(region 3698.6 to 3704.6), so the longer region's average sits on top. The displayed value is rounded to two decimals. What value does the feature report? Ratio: 1.07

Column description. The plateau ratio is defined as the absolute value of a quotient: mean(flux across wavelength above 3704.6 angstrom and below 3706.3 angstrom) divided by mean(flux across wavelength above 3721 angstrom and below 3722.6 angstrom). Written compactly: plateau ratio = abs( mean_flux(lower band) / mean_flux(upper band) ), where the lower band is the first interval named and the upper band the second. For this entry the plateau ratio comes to 1.1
